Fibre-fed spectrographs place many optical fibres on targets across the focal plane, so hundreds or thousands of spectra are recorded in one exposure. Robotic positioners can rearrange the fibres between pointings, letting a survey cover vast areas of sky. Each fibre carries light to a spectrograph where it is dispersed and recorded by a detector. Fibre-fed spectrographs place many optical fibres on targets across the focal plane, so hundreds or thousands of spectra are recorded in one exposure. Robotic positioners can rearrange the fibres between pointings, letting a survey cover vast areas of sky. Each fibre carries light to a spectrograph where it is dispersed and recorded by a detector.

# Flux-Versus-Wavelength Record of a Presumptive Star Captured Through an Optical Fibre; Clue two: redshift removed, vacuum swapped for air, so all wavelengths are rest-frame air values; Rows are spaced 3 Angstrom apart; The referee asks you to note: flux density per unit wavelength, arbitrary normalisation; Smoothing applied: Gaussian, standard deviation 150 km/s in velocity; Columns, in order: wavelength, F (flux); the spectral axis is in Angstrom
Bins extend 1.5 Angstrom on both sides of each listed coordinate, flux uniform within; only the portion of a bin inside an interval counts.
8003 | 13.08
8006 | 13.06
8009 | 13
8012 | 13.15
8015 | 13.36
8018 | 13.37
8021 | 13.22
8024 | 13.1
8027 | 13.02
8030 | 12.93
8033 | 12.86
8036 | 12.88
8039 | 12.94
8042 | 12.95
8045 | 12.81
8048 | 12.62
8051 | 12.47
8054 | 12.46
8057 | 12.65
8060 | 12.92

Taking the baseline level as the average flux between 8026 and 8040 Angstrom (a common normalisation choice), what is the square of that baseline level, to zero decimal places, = 167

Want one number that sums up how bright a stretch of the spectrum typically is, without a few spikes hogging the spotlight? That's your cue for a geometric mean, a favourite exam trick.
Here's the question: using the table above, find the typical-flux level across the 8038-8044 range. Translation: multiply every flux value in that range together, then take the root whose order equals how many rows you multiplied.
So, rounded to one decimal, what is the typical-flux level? 12.9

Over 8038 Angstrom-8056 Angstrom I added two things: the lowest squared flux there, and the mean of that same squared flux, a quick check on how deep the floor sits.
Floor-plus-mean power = 317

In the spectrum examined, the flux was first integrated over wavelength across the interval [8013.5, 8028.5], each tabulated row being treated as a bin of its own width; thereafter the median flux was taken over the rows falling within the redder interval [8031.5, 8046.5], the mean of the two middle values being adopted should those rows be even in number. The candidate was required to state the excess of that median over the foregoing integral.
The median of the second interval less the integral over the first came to -185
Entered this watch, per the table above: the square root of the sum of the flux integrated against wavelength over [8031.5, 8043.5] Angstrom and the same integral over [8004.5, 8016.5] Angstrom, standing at 17.7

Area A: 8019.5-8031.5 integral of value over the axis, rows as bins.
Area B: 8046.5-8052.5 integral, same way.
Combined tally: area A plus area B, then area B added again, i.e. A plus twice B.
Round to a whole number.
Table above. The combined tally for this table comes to 307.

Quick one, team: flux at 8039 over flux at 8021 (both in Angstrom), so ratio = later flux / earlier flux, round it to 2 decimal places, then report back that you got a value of 0.98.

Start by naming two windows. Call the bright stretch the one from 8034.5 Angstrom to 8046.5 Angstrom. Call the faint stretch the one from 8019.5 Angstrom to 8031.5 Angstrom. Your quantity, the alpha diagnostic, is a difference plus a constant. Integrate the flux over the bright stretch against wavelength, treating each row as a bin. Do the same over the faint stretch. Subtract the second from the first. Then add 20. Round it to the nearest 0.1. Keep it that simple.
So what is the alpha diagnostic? 17.9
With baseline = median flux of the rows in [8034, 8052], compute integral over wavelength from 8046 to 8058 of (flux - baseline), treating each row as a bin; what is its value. -3.5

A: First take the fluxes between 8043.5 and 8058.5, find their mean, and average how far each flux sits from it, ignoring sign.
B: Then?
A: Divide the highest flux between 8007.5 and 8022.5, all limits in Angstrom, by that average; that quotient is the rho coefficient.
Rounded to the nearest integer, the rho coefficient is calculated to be 122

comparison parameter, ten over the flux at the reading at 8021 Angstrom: 0.756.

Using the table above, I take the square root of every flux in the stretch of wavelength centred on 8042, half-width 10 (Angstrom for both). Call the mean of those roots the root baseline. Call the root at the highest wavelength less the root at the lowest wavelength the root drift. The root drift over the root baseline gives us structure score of -0.015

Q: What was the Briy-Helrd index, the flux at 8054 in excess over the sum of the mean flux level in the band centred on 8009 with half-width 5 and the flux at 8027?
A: -13.6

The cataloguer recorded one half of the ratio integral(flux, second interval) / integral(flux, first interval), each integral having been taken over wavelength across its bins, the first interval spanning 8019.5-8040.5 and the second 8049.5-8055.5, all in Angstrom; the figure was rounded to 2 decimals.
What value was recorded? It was 0.14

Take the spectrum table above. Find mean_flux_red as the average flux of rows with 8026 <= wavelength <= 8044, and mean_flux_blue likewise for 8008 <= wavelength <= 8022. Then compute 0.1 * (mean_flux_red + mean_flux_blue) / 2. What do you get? 1.31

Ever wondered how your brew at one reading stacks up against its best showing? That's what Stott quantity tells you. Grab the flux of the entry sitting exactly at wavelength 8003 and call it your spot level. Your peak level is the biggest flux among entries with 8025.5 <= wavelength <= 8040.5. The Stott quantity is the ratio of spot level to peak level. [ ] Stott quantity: 1.00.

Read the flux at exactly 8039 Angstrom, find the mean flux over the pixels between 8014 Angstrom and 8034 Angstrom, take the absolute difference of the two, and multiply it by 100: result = 18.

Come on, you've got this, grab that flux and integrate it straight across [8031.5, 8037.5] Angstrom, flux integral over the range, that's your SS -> 77.2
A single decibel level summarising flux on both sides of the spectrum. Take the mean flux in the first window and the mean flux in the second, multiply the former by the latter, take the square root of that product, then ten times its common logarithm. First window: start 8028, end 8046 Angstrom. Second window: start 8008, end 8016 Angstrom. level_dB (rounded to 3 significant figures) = 11.2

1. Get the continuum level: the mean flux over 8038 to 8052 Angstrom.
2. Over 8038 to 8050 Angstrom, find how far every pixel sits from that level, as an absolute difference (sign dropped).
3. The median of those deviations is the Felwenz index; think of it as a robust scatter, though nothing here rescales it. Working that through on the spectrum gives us 0.16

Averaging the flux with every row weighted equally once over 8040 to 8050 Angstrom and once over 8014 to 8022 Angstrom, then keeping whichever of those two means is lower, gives 12.8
